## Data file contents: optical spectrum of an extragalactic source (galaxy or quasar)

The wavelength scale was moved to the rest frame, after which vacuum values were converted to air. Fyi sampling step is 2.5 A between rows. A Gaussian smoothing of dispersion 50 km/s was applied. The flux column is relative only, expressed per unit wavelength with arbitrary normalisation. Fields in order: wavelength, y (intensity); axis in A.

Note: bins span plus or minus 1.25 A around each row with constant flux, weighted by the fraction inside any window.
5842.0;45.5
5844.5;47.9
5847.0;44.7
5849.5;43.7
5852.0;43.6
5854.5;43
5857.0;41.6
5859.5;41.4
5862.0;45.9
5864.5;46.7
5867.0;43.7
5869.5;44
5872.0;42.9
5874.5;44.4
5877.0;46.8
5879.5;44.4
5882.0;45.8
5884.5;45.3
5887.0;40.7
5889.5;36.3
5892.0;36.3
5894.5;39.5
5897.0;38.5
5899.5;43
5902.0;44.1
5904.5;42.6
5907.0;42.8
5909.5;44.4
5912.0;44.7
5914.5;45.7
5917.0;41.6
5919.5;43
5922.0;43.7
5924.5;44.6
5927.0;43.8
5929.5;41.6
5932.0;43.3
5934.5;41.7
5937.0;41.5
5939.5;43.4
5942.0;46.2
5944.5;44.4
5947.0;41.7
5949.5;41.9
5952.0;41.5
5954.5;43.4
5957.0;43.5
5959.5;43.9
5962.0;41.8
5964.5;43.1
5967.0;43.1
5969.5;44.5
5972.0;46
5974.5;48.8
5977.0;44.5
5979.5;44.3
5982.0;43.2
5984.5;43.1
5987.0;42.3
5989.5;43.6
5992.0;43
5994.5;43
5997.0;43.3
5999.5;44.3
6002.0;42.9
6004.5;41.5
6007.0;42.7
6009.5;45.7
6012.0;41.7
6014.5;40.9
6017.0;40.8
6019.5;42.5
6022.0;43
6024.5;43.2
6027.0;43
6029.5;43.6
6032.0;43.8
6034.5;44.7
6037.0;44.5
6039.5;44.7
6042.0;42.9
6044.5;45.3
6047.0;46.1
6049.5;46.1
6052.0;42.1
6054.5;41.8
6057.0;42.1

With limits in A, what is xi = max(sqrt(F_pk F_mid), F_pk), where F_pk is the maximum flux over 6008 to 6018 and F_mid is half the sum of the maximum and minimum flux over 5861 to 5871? 45.7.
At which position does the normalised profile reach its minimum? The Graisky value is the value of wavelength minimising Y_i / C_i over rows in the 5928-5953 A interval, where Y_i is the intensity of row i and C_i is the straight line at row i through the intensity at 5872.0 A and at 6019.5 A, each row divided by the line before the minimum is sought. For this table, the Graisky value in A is 5937.0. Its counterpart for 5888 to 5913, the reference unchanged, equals 5889.5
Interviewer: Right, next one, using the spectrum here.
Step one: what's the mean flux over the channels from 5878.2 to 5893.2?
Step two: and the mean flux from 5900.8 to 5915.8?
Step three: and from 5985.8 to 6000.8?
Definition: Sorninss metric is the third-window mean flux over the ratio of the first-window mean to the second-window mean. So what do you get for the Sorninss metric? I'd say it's 45.9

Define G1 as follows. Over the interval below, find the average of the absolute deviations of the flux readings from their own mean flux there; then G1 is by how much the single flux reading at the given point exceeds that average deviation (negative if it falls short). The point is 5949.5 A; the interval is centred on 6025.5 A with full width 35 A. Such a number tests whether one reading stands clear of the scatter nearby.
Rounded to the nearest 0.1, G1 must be 40.8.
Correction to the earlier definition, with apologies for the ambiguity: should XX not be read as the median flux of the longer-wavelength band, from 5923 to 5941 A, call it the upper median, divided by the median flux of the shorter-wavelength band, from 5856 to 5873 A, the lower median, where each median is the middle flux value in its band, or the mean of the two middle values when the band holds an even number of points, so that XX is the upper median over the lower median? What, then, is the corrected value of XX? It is 0.99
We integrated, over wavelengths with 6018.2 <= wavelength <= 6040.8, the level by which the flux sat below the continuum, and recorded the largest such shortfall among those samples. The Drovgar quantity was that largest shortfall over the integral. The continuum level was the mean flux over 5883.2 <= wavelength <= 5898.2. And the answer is 0.032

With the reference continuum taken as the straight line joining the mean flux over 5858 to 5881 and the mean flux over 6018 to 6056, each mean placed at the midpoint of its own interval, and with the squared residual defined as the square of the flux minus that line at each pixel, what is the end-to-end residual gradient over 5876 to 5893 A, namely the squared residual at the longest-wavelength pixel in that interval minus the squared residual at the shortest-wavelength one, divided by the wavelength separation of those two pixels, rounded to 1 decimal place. 4.0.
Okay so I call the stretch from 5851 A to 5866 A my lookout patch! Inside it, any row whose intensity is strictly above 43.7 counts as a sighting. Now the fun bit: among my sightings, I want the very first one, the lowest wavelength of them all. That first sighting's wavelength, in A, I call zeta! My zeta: 5862.0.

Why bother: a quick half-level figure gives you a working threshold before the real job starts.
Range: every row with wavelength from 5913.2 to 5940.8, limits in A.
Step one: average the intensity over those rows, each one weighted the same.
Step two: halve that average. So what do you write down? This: 21.5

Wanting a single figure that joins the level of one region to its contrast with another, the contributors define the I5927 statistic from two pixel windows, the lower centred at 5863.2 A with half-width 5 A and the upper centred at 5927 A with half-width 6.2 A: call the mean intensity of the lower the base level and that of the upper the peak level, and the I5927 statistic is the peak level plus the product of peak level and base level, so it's 1971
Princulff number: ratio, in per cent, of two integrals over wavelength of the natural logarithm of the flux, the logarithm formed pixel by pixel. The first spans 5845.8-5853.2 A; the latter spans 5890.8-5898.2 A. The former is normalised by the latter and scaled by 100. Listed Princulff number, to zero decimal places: 104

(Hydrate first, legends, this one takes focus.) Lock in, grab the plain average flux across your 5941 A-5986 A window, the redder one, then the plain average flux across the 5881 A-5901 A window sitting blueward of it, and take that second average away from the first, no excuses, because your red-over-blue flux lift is 3.2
